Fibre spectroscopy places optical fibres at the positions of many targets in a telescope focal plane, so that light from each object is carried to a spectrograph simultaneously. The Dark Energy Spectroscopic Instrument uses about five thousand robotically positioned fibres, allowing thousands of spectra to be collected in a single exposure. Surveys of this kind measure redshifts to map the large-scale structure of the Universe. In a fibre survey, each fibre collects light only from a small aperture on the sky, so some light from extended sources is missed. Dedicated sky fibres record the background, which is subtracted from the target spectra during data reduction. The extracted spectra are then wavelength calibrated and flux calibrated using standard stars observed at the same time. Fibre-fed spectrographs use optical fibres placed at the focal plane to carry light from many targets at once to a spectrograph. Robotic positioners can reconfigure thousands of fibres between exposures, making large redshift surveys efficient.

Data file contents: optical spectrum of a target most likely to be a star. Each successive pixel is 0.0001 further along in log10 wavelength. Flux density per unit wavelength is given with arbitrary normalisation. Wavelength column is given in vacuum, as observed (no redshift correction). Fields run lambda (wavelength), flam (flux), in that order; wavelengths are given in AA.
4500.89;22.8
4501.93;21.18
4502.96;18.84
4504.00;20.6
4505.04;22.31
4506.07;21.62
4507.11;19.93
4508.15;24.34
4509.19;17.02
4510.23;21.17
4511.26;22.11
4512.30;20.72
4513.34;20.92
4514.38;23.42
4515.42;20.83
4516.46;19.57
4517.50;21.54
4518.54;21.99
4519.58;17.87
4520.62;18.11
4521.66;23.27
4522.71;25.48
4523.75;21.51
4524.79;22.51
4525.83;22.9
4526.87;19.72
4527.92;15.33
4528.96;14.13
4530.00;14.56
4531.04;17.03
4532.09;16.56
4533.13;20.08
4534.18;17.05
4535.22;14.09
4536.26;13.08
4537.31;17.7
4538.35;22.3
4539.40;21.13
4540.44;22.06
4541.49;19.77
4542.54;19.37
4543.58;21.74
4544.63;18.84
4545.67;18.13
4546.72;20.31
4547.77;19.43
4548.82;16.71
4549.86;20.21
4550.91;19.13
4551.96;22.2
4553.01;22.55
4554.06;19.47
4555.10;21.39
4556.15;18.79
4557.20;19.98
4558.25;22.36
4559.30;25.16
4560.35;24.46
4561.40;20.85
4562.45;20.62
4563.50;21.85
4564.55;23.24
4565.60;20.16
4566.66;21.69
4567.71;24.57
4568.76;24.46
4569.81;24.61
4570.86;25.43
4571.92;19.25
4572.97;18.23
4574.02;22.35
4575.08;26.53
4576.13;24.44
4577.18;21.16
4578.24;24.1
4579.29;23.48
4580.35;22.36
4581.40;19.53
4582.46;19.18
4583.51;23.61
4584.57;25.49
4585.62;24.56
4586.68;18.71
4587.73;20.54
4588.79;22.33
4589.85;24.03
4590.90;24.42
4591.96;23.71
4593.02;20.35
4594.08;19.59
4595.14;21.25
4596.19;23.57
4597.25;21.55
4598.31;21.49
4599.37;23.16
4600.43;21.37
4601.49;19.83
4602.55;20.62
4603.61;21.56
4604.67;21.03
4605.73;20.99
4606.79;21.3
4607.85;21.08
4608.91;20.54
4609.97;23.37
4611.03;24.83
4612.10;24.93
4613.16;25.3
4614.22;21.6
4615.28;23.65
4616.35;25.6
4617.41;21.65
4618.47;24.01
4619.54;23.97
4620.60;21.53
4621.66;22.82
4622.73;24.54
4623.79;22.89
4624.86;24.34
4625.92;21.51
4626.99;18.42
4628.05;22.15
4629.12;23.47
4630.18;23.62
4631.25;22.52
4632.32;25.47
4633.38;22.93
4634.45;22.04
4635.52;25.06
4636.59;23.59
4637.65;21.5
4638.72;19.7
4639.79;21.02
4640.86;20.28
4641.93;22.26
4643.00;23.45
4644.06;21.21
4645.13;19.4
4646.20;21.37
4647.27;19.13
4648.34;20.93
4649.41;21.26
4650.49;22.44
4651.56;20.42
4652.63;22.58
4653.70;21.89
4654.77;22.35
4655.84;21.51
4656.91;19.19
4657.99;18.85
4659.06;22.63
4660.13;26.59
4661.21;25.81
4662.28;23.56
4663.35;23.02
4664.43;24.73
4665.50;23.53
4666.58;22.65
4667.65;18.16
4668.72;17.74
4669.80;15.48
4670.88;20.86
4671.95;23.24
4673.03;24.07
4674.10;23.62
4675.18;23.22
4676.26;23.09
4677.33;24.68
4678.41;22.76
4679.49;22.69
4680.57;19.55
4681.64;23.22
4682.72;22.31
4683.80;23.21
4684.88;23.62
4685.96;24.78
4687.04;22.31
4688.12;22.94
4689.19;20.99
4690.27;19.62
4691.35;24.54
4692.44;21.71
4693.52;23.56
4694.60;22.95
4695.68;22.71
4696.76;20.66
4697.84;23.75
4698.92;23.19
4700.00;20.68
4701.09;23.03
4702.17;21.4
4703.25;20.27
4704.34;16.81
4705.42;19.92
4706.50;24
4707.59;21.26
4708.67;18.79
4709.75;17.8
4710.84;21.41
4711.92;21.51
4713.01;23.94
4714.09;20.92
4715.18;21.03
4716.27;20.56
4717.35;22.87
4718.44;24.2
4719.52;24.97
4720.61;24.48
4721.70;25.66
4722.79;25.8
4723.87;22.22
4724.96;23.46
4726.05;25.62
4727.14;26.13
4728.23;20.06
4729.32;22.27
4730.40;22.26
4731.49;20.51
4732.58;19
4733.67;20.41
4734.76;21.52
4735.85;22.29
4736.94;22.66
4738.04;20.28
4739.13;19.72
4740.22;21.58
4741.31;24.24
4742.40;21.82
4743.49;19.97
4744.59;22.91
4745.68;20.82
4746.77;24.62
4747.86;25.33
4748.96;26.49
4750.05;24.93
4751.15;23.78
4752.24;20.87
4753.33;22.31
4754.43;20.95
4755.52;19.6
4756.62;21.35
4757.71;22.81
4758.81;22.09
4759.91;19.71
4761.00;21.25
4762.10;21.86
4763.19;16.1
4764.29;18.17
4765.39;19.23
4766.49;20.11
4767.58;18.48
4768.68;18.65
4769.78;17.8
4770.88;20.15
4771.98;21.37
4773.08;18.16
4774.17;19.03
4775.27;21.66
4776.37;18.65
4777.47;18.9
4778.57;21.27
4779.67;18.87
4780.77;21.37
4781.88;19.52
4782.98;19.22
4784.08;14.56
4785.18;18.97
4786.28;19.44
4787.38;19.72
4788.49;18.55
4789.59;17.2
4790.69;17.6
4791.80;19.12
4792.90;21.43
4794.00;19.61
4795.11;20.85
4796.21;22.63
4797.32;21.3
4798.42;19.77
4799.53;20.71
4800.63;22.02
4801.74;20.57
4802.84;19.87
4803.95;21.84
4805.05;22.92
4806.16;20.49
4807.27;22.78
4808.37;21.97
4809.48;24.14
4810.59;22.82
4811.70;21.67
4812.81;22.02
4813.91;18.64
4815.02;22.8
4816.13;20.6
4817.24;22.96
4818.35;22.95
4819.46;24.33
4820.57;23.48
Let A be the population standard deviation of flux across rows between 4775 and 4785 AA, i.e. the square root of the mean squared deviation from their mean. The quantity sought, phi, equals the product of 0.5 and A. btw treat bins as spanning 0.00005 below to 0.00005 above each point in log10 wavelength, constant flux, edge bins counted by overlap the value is 1.01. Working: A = 2.0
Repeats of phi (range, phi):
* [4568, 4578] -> 1.35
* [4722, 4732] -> 1.07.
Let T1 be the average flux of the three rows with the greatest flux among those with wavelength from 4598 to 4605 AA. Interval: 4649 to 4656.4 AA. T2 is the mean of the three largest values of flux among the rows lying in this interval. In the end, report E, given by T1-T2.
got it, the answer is -0.4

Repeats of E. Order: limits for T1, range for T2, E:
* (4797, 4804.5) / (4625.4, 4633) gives -2.5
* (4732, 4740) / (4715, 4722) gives -2.9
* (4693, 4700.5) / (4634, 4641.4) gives -0.1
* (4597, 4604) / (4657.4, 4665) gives -3.6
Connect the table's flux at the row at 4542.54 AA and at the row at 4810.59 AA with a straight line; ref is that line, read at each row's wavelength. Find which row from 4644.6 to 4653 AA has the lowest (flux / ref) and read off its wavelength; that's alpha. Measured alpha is 4647.27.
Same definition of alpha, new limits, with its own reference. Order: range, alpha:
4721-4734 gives 4732.58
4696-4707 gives 4704.34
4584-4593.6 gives 4586.68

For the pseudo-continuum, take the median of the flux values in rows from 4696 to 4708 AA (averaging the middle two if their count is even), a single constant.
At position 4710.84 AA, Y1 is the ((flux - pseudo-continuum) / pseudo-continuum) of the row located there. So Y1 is 0.01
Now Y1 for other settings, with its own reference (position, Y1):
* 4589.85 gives 0.13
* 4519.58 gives -0.16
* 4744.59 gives 0.08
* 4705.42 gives -0.06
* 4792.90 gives 0.01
